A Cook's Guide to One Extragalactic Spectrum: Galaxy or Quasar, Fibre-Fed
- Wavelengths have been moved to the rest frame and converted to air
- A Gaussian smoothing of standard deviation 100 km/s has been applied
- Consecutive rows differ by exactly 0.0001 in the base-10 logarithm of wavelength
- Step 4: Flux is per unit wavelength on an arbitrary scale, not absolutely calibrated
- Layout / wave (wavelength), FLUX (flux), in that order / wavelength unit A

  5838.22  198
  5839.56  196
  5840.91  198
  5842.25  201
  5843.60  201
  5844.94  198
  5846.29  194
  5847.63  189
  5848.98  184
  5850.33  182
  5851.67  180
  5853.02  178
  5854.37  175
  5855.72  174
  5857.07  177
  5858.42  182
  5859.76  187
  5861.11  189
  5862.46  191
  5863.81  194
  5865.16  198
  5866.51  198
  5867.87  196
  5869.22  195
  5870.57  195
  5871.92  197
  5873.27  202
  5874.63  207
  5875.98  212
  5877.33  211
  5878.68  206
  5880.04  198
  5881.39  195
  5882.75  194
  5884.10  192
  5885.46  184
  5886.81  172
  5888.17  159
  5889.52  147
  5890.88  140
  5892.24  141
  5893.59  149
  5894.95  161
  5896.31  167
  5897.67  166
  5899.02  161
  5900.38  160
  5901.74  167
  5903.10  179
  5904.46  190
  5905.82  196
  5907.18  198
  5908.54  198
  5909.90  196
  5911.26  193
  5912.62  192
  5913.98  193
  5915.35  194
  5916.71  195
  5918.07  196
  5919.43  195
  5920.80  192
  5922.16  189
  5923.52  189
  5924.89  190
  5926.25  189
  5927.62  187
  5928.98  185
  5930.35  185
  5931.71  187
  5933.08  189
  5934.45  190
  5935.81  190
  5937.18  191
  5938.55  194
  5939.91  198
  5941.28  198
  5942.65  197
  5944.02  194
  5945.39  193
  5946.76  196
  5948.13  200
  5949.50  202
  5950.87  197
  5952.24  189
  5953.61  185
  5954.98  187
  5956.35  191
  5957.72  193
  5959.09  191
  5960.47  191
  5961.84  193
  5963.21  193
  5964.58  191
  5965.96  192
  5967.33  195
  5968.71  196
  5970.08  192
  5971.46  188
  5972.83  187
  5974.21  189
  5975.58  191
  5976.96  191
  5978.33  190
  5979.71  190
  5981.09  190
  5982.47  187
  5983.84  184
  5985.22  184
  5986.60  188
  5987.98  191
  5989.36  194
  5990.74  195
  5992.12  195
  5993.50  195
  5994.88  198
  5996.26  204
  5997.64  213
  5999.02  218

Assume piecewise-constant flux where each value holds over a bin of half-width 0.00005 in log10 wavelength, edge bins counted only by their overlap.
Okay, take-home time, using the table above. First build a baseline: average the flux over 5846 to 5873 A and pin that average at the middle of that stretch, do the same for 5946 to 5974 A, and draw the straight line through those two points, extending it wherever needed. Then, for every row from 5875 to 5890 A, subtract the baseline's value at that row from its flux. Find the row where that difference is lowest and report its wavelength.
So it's 5889.52 A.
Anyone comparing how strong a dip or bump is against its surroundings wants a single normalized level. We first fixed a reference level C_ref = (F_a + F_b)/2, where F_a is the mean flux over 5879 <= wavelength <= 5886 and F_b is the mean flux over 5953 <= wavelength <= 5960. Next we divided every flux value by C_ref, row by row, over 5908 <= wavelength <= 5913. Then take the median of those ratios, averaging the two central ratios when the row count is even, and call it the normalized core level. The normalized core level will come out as 1.02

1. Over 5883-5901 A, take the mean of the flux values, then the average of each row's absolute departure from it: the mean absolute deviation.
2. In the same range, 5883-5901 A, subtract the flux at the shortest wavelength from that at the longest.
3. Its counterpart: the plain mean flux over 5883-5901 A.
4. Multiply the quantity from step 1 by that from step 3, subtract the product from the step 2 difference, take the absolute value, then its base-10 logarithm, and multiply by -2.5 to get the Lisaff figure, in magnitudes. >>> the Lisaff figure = -8.2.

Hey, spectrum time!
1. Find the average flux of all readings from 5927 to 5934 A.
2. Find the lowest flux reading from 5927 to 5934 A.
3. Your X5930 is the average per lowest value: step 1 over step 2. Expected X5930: 1.009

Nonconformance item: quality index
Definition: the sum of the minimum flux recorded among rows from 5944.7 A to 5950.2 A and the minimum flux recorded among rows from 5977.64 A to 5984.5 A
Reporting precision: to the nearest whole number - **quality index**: 377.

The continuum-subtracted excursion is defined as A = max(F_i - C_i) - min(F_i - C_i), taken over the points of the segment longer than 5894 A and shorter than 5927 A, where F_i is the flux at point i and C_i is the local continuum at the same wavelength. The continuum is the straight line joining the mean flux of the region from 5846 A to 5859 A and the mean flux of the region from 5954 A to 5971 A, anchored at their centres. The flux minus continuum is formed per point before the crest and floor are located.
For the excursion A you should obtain 37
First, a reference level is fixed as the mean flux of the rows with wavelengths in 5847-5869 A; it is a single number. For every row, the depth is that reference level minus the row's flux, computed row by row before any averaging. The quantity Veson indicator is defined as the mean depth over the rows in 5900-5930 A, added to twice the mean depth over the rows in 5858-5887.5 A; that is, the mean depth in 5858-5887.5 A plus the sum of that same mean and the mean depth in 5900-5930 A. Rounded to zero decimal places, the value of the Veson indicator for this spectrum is -22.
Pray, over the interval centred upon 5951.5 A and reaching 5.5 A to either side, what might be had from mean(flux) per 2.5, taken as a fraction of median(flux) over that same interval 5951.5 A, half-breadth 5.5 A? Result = 0.400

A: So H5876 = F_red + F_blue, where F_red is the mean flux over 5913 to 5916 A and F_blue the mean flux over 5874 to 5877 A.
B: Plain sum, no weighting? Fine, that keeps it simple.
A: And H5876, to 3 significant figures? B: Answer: 403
